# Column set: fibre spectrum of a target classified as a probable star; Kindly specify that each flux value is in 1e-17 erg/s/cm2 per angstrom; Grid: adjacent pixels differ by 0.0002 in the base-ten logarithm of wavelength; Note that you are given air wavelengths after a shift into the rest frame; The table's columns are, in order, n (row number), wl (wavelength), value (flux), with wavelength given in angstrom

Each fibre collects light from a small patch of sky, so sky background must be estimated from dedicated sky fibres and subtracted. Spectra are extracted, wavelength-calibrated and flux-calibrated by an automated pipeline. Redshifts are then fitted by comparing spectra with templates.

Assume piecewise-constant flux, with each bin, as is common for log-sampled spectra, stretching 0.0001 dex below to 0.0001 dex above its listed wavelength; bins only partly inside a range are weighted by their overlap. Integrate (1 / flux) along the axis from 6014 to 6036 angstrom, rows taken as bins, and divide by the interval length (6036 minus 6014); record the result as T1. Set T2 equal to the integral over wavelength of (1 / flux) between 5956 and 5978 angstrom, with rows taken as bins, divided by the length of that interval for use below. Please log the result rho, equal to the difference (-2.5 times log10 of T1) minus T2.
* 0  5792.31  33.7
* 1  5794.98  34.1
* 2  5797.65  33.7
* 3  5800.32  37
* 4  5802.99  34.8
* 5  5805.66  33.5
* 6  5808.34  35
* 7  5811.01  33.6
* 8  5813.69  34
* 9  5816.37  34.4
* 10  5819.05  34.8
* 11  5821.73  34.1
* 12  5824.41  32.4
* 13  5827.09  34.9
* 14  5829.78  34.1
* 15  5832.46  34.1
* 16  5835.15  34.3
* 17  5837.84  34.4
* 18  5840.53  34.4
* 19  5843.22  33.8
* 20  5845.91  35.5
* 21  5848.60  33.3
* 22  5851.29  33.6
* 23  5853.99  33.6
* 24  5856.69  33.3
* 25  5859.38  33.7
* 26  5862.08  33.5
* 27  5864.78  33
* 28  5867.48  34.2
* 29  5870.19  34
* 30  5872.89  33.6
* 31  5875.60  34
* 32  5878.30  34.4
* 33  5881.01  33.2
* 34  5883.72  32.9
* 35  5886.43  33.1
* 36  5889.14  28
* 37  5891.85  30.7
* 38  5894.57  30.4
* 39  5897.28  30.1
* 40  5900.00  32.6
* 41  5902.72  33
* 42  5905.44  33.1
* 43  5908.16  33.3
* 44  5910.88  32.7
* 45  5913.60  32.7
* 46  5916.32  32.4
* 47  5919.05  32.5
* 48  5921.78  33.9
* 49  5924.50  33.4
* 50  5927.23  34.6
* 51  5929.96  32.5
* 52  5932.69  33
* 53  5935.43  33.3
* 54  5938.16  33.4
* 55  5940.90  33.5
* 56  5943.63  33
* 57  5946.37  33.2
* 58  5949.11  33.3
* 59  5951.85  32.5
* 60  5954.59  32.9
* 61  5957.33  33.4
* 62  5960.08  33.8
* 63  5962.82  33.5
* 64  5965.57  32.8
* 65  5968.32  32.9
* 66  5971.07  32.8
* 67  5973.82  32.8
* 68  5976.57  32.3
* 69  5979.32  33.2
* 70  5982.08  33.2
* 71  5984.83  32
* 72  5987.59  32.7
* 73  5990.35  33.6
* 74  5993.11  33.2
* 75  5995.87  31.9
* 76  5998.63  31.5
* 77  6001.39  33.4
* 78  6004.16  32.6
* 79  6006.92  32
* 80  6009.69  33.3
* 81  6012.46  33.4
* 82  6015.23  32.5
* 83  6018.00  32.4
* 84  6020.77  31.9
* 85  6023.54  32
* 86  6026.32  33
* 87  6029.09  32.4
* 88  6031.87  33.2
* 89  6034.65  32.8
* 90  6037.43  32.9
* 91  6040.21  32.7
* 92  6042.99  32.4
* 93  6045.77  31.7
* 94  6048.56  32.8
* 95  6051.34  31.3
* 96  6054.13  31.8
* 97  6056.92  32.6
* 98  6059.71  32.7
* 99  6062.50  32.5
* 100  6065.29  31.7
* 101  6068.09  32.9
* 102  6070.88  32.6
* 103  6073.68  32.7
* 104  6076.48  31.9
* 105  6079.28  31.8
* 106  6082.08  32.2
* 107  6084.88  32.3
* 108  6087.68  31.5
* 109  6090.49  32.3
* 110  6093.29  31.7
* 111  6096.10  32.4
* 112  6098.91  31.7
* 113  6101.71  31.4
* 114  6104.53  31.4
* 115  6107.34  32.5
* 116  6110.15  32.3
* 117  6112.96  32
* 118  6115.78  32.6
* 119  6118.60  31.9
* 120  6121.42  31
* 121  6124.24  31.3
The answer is 3.75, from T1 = 0.0308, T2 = 0.0303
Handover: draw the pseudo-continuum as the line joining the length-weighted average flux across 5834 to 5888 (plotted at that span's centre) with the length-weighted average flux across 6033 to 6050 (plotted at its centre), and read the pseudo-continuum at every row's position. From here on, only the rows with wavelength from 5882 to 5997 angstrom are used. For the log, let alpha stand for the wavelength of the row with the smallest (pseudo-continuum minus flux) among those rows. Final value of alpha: 5927.23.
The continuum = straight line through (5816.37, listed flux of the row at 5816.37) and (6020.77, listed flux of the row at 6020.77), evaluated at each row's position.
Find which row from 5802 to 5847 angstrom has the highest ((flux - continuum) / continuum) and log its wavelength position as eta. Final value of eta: 5845.91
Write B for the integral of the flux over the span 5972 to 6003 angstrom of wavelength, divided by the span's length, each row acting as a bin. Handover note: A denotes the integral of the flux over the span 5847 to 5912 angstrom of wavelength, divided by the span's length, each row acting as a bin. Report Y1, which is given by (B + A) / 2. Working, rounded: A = 32.8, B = 32.7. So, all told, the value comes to 32.8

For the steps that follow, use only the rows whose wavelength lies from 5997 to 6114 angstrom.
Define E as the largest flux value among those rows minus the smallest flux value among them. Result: 2.10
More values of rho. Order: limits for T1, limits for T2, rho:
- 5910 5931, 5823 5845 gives 3.77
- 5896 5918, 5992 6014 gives 3.75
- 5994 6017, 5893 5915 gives 3.75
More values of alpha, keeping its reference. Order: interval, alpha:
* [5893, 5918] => 5908.16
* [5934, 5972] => 5960.08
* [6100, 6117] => 6115.78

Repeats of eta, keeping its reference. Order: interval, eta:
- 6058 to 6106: 6068.09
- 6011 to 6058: 6031.87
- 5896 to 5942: 5927.23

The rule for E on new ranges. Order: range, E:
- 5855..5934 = 6.60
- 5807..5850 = 3.10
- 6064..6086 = 1.20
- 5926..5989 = 2.60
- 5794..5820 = 3.50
